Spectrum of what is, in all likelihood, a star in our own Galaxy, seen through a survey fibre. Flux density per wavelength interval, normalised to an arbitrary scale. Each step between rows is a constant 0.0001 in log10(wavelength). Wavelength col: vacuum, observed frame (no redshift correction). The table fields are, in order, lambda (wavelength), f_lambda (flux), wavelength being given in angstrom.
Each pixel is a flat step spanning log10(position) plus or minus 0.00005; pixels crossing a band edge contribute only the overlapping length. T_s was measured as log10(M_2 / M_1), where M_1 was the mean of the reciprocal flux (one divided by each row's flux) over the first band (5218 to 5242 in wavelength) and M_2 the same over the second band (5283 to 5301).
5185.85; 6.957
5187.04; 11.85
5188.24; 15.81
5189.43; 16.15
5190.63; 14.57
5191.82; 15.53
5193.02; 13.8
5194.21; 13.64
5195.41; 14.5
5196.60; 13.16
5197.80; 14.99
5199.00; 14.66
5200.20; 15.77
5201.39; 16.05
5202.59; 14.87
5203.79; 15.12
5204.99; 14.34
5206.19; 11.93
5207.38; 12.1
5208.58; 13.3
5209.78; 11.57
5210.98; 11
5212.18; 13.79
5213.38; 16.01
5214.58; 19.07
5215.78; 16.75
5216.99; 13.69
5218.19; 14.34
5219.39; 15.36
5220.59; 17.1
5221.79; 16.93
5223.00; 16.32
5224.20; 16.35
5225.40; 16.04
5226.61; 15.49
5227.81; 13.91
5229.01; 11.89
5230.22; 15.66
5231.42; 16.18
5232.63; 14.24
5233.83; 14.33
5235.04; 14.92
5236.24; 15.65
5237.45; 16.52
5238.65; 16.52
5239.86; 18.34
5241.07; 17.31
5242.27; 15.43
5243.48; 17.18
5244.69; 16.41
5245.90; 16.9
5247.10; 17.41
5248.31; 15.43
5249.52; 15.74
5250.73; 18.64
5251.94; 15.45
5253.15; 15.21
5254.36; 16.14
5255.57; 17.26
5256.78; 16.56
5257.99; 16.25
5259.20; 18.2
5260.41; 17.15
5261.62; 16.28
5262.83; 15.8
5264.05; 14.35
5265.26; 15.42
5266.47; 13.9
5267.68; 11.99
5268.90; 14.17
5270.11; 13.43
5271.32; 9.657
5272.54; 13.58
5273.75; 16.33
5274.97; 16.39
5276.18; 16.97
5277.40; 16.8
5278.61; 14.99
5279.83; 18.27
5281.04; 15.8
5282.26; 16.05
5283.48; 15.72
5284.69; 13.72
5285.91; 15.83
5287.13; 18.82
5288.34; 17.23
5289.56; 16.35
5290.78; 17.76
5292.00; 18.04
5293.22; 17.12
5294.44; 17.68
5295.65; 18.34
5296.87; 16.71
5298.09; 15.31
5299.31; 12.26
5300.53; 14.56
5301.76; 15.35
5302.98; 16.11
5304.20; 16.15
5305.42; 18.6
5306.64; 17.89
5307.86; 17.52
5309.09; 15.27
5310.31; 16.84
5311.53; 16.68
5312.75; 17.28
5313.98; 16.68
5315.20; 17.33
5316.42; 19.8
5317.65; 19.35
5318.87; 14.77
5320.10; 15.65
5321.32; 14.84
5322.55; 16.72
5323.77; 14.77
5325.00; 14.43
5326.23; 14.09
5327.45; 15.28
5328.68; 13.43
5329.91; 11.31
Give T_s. -0.017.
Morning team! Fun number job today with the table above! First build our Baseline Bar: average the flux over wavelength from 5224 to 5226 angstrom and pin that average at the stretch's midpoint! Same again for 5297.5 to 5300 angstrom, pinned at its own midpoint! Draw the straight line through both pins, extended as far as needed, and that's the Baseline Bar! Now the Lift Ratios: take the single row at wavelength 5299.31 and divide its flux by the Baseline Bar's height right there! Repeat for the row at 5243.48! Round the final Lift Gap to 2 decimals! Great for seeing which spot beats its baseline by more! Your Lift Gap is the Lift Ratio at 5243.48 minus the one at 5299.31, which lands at 0.21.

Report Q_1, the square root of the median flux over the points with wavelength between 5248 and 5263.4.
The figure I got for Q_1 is 4.03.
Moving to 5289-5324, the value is 4.09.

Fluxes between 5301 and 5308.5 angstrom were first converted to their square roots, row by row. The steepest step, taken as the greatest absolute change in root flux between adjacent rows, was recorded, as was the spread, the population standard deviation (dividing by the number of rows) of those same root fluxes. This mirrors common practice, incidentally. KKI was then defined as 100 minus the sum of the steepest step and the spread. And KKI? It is 99.6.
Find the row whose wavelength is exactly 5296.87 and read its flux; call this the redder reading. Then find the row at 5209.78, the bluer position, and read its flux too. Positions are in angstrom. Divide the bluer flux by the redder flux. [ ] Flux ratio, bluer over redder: 0.69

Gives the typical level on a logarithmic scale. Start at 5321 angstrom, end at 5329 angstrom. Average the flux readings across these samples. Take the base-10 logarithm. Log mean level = 1.17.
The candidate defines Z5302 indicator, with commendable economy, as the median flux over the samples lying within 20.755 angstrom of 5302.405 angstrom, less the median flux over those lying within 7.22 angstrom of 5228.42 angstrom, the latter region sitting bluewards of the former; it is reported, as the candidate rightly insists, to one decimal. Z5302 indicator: 1.1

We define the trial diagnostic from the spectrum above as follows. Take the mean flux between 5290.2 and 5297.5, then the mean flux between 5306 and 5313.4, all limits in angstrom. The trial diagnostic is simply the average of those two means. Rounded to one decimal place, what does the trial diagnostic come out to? 17.3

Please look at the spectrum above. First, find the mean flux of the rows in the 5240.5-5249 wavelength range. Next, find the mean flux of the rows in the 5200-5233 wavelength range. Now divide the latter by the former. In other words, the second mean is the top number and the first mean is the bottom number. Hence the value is 0.89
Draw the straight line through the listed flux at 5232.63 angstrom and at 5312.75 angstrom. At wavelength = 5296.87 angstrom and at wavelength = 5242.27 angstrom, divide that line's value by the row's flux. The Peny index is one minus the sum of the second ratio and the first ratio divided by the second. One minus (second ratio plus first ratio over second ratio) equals -1.00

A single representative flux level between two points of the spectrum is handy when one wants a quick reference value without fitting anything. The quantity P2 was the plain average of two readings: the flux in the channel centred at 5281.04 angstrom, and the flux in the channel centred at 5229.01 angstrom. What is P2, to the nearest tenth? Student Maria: 13.8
